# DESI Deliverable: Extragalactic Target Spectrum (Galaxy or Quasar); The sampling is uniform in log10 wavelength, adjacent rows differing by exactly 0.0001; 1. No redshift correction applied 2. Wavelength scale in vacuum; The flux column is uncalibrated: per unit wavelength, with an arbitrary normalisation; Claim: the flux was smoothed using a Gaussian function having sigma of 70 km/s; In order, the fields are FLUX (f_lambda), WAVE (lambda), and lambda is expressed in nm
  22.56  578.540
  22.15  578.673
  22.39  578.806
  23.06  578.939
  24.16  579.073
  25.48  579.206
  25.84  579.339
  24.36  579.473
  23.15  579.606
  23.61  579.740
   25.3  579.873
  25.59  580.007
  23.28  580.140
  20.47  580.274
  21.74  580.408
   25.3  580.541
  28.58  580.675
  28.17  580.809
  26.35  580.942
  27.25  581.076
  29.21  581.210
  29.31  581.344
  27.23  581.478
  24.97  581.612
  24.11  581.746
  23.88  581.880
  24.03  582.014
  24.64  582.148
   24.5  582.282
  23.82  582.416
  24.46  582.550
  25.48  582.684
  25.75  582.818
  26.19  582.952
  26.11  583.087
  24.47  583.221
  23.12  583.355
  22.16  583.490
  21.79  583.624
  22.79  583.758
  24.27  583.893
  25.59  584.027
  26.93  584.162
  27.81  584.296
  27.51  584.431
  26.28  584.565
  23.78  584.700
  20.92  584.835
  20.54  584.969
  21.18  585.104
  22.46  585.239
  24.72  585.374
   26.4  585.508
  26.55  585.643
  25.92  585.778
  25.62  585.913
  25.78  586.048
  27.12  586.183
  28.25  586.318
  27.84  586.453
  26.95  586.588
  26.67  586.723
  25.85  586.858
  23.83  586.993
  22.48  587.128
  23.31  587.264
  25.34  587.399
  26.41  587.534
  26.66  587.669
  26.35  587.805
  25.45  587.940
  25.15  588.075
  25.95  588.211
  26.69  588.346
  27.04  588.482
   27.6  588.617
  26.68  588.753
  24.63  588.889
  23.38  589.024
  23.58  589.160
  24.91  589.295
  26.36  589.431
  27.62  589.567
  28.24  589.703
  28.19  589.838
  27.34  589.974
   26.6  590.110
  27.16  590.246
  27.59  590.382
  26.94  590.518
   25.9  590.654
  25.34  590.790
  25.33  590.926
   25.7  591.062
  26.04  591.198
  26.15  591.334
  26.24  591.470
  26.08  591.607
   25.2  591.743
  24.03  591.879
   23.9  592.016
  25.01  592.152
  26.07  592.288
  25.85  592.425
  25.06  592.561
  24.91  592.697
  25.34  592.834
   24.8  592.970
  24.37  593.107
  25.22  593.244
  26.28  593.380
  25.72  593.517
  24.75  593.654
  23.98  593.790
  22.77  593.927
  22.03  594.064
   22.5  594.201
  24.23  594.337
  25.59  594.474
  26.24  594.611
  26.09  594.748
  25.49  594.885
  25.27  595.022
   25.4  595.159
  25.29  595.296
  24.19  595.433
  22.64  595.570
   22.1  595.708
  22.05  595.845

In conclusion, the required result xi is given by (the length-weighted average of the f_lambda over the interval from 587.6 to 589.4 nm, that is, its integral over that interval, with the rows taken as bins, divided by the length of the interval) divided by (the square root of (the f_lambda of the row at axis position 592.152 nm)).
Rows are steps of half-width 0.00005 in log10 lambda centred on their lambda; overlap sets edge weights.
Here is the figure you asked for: 5.14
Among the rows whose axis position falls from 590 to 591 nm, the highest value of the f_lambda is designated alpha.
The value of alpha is 27.59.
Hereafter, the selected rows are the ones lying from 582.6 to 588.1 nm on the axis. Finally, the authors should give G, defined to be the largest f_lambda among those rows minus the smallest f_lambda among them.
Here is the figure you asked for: 7.7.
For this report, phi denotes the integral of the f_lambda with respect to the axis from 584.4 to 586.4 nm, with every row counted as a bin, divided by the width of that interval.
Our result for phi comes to 24.8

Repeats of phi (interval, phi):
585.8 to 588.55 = 25.9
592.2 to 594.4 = 24.6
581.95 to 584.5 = 24.8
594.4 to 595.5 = 25.4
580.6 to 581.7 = 27.5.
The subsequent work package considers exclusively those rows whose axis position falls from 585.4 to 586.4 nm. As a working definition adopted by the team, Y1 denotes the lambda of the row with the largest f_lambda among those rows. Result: 586.318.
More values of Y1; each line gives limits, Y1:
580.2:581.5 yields 581.344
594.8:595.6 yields 594.885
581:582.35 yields 581.344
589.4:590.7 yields 589.703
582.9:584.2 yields 584.162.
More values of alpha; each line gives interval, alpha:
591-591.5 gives 26.24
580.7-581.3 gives 29.21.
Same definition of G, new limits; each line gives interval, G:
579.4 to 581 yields 8.1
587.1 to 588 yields 4.2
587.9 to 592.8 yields 4.9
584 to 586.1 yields 7.3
